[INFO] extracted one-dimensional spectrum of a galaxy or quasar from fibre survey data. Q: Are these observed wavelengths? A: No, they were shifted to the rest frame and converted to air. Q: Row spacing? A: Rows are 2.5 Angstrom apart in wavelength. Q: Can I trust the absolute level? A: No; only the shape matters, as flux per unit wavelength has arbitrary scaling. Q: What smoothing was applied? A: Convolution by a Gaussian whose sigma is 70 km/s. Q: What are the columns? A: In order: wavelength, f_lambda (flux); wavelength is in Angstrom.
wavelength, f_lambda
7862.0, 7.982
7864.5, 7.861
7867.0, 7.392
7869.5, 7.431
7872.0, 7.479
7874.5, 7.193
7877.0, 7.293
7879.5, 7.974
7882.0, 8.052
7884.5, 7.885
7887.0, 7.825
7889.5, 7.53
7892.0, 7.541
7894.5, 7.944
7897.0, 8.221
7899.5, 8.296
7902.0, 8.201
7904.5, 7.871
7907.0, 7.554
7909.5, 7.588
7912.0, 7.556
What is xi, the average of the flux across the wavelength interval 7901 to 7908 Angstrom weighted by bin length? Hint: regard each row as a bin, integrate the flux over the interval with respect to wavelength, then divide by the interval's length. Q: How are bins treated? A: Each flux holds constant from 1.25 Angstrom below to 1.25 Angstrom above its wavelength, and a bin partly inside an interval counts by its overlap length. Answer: 7.88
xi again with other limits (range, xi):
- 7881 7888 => 7.92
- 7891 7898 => 7.90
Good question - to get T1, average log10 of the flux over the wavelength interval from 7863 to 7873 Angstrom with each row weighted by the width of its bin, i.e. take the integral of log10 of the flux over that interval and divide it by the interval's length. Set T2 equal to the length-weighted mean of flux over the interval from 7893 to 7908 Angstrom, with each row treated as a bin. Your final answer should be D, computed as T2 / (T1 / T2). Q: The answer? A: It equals 73.2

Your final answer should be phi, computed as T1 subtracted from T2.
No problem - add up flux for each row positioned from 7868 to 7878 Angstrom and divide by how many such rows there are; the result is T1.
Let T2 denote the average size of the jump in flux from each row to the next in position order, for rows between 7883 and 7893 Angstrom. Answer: -7.2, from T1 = 7.35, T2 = 0.12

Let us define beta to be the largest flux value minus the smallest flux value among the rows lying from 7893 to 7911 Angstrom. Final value 0.74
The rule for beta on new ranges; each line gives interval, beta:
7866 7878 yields 0.29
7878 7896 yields 0.52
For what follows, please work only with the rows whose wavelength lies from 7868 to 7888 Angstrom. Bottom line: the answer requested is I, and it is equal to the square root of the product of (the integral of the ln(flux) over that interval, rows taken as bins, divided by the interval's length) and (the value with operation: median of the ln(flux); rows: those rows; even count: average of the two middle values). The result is 2.03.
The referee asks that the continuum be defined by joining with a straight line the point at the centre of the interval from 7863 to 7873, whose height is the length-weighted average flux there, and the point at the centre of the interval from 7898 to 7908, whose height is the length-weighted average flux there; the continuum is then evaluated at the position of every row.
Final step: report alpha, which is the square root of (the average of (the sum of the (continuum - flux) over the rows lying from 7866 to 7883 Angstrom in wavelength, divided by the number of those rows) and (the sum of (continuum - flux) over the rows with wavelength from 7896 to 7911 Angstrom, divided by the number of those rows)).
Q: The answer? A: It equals 0.26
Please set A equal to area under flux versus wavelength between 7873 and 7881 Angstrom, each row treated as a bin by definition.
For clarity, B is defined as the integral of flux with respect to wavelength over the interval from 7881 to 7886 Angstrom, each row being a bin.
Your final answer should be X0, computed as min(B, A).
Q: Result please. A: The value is 40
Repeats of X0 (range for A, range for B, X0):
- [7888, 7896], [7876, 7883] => 54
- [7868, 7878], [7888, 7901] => 74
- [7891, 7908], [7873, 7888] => 115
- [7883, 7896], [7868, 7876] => 59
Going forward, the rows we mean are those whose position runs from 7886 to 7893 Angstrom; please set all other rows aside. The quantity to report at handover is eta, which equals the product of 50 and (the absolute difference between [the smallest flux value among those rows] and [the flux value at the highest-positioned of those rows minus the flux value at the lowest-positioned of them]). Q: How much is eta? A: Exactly 391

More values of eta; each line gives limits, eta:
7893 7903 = 384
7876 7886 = 335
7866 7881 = 331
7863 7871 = 391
